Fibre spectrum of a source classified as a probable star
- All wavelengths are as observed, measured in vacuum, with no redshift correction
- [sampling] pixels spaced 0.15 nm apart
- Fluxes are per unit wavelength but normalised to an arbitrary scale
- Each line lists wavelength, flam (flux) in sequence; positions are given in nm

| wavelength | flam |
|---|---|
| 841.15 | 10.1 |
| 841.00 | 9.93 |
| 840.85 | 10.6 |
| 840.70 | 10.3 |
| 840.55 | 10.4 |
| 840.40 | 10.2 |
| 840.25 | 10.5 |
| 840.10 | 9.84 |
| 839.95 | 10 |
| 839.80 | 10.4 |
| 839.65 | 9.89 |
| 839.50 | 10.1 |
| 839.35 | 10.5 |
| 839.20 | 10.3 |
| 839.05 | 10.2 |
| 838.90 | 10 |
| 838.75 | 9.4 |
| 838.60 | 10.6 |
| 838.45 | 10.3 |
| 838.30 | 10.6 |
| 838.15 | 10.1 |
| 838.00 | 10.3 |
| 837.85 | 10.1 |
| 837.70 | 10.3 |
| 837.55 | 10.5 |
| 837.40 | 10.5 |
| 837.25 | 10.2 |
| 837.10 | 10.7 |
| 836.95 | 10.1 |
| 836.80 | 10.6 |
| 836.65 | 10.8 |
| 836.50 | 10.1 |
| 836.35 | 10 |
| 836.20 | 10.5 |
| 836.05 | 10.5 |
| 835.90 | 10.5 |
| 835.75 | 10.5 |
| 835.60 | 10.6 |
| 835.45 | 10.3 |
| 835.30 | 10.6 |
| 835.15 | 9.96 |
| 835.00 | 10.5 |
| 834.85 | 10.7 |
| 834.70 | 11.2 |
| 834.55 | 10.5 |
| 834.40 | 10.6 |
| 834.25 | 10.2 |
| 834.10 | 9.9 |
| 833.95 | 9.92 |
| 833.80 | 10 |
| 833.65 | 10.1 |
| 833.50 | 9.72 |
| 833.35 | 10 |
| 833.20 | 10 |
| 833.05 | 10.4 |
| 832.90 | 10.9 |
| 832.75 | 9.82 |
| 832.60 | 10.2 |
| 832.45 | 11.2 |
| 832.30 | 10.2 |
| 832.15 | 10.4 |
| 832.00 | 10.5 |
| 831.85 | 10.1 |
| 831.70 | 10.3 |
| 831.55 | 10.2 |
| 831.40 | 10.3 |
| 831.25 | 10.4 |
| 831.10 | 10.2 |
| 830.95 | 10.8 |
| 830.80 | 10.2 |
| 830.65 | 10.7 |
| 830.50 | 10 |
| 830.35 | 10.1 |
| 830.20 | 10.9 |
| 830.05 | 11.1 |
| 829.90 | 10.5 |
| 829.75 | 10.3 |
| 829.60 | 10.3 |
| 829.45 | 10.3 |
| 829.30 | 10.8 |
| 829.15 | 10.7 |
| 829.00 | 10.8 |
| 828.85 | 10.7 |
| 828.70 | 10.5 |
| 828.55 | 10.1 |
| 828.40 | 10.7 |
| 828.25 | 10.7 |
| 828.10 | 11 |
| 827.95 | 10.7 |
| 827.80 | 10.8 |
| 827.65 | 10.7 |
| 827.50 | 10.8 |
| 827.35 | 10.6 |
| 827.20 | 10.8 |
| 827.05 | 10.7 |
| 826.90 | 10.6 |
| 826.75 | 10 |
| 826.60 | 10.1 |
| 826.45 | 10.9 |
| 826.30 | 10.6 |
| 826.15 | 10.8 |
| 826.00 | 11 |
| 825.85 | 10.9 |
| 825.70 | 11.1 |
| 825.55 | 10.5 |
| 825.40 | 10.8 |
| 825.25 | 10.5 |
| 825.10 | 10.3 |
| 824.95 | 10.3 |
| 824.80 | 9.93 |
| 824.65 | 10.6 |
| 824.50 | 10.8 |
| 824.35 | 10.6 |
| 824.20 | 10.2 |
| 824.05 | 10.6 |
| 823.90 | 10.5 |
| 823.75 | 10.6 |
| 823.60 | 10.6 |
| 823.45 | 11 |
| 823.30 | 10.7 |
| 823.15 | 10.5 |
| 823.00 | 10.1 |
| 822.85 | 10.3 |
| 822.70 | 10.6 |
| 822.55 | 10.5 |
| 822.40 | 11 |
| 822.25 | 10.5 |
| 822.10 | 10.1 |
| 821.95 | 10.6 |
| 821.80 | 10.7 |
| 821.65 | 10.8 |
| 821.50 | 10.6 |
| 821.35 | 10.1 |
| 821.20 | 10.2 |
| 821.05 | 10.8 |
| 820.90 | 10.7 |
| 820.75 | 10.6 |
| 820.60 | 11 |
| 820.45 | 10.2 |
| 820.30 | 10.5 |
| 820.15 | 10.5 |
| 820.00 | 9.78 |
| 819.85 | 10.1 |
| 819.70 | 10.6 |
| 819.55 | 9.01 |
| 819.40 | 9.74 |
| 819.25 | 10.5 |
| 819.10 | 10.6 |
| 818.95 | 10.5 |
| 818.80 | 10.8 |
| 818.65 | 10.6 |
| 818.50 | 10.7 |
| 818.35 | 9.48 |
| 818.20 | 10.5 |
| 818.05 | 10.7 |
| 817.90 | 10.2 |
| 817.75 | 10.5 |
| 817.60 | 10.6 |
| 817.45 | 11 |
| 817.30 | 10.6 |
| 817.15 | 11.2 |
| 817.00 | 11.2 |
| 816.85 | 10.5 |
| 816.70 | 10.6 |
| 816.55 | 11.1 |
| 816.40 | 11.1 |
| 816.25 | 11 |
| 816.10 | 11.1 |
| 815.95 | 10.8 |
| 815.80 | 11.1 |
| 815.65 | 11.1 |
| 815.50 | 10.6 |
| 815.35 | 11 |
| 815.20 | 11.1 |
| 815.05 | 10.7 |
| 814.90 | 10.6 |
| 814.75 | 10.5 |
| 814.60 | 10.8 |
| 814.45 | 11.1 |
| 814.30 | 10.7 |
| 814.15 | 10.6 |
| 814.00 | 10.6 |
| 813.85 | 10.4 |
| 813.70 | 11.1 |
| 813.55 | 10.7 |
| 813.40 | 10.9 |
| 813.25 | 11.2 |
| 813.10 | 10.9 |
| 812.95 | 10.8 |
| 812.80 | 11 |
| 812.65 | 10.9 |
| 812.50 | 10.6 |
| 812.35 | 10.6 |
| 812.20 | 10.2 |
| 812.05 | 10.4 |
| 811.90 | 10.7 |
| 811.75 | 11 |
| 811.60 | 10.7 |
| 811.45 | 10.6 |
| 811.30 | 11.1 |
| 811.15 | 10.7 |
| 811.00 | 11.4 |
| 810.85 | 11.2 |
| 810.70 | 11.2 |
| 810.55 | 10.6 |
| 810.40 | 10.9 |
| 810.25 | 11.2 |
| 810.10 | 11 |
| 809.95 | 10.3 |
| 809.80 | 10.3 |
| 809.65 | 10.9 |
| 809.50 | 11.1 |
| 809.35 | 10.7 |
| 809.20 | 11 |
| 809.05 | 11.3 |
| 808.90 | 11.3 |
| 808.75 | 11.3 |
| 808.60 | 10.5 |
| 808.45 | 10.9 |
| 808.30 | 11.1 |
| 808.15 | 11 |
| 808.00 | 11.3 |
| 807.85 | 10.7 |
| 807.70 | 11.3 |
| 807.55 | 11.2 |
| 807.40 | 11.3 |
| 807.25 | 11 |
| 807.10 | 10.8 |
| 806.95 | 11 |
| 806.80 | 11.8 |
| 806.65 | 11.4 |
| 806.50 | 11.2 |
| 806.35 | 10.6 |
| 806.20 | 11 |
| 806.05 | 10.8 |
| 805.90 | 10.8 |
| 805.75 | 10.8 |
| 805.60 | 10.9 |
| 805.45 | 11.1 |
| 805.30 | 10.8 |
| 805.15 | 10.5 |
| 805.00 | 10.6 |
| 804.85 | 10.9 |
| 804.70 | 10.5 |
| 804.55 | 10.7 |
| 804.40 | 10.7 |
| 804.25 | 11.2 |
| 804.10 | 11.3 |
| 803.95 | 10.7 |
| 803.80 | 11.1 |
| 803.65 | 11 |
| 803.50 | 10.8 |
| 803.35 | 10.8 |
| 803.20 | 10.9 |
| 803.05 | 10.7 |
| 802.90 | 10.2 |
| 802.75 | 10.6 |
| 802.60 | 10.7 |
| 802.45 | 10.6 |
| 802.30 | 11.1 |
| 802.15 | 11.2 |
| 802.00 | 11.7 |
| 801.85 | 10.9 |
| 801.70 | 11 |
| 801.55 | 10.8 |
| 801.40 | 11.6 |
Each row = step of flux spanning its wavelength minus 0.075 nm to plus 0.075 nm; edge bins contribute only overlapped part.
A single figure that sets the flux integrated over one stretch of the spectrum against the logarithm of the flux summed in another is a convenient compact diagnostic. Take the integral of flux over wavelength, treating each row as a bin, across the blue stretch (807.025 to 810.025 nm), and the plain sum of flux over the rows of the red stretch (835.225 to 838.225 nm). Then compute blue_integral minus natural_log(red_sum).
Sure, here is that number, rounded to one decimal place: 27.6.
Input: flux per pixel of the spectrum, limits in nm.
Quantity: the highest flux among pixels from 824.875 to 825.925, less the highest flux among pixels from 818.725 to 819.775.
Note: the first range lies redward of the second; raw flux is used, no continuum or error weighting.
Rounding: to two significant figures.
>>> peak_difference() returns 0.30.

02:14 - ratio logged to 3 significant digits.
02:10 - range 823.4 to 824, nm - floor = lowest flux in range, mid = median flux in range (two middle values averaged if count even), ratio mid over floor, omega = 1.01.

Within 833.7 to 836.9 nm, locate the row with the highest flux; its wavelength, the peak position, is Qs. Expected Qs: 834.70 nm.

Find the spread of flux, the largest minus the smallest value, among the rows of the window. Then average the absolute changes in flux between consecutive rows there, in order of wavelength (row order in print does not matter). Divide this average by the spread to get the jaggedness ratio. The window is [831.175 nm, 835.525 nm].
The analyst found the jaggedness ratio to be 0.24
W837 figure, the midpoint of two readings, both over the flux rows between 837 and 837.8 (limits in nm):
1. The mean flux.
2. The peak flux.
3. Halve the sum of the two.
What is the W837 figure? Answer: 10.6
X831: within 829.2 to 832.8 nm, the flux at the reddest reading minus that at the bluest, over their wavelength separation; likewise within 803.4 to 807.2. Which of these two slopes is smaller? -0.28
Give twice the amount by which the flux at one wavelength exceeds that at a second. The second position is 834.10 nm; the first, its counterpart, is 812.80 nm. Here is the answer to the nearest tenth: 2.2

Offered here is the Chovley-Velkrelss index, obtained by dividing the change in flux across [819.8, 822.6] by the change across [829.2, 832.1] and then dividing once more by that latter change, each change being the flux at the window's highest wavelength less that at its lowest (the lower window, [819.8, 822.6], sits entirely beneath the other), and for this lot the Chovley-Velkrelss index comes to 4.4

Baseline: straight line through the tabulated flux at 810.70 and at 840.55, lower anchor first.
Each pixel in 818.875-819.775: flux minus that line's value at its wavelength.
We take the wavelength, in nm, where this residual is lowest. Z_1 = 819.55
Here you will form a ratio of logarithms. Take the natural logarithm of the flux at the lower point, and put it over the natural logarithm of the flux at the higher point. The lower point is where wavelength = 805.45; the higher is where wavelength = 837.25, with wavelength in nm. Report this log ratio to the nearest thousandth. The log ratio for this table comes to 1.036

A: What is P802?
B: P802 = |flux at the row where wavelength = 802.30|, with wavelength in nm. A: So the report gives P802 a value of 11.10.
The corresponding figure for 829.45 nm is 10.30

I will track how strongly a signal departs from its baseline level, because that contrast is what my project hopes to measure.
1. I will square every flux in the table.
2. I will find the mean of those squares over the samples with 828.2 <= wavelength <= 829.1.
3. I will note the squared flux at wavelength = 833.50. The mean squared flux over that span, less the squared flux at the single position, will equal 18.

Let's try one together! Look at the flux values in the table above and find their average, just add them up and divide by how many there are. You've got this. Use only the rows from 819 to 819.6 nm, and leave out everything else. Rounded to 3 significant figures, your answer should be 10.0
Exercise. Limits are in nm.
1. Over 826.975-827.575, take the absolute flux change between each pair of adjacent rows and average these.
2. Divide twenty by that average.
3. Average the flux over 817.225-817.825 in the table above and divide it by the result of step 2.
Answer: 0.089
